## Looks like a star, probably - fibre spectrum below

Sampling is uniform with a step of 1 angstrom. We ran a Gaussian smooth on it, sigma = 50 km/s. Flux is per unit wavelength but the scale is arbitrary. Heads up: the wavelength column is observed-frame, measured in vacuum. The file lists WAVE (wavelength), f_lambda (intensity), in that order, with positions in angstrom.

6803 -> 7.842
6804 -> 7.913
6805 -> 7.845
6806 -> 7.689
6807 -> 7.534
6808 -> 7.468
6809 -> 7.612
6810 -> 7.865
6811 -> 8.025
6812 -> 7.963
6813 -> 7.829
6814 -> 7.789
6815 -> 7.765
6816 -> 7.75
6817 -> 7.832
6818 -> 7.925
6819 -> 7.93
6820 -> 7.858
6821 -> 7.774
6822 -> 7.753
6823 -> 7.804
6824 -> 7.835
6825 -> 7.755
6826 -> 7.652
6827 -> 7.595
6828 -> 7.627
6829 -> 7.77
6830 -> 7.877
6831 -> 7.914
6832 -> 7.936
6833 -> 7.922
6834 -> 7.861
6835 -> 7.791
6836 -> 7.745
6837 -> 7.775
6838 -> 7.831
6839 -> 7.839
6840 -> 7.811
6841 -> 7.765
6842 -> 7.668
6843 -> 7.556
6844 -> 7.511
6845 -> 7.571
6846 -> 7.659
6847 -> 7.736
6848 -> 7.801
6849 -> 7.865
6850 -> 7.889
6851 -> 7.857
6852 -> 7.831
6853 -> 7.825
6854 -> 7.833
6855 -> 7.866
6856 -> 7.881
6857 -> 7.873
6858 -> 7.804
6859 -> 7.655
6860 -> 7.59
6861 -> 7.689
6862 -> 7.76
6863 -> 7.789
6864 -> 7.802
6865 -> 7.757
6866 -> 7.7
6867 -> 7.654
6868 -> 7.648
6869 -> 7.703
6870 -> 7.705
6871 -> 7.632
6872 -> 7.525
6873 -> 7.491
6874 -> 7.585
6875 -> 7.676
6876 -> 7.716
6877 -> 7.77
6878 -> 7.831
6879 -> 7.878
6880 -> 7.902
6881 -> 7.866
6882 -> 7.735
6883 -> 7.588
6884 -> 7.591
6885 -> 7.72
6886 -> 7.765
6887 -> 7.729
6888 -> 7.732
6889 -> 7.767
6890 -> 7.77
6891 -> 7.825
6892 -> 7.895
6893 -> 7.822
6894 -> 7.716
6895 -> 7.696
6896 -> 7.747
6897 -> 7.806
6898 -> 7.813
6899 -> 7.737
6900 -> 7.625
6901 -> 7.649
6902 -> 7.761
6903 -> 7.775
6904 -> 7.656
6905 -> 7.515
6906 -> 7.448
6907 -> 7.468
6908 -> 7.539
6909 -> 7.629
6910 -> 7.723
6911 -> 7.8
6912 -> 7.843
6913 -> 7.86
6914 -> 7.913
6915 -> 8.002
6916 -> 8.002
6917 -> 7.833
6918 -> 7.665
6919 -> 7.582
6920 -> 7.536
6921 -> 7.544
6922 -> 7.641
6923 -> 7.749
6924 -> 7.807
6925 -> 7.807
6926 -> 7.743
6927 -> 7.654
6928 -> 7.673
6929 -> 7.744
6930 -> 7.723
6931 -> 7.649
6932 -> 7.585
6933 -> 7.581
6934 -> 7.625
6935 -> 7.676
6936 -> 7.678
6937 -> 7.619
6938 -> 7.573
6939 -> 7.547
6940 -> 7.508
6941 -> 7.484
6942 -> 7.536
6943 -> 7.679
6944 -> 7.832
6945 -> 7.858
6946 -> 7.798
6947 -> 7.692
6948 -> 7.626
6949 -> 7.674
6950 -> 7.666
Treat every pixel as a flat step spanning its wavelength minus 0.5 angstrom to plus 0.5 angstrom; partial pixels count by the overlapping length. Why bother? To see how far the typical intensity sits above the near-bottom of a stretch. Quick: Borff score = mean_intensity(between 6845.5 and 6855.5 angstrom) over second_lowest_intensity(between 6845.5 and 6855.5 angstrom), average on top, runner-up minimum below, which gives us 1.01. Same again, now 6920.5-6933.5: 1.01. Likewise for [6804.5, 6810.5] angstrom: 1.02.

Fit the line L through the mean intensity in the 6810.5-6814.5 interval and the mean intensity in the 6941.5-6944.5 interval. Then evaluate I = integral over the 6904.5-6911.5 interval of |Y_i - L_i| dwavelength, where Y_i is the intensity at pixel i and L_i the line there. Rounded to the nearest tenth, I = 1.2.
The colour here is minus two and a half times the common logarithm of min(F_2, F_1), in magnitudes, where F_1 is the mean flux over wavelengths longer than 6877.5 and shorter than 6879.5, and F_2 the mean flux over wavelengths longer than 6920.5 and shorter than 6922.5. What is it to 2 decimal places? -2.20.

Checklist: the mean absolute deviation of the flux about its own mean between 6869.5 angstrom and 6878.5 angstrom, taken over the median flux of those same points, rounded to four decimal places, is 0.0117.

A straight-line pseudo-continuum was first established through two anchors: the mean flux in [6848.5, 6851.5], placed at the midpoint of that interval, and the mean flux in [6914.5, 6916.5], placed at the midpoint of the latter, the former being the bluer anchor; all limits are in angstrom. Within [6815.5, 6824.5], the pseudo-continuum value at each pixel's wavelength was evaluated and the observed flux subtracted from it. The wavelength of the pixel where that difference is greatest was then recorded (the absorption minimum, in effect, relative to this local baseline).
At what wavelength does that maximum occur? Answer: 6822 angstrom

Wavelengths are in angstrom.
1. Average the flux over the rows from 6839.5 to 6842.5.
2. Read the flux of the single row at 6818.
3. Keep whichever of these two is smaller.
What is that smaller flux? 7.75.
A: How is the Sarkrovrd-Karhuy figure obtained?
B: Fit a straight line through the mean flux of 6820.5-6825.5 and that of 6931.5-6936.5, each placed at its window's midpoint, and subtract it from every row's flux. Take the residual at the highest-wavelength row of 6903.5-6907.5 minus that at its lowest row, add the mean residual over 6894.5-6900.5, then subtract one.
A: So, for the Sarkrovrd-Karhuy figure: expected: -1.13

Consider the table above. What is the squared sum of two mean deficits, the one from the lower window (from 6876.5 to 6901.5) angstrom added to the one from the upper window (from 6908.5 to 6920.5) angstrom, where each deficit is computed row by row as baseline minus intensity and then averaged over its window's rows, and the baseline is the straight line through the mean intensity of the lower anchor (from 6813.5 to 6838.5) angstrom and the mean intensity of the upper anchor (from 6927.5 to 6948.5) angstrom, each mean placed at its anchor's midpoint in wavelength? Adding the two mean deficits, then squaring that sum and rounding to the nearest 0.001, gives 0.020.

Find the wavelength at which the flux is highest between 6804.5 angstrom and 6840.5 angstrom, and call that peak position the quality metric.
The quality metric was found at 6811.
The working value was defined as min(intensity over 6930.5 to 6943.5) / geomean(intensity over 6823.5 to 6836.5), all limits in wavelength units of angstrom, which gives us 0.961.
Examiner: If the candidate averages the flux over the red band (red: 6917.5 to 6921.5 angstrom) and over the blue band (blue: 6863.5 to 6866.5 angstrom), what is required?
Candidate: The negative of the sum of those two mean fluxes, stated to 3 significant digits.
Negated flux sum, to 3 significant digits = -15.3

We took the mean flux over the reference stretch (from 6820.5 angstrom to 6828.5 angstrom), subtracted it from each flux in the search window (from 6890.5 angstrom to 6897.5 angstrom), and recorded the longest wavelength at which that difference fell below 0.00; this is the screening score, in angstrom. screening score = 6895 angstrom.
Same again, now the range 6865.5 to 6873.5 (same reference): 6873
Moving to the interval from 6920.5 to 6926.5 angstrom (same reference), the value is 6922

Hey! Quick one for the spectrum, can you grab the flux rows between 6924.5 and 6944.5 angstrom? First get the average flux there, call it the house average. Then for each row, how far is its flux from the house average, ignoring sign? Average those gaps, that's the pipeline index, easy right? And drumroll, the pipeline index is 0.075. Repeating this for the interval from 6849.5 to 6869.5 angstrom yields 0.078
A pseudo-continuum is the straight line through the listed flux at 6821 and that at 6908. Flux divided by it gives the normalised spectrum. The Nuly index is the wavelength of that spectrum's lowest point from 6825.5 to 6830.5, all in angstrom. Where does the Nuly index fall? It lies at 6827 angstrom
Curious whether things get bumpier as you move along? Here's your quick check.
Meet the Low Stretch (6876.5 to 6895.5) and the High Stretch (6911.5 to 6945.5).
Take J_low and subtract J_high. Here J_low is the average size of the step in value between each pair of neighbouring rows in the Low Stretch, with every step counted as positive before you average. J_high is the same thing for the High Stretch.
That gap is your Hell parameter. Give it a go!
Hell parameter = -0.003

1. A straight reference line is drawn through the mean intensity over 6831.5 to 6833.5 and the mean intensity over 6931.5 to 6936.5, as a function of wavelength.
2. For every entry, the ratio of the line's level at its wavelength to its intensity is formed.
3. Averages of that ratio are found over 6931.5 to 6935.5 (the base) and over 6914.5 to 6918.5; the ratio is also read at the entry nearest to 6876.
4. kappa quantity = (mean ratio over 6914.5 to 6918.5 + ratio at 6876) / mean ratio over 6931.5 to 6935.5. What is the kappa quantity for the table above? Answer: 1.98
